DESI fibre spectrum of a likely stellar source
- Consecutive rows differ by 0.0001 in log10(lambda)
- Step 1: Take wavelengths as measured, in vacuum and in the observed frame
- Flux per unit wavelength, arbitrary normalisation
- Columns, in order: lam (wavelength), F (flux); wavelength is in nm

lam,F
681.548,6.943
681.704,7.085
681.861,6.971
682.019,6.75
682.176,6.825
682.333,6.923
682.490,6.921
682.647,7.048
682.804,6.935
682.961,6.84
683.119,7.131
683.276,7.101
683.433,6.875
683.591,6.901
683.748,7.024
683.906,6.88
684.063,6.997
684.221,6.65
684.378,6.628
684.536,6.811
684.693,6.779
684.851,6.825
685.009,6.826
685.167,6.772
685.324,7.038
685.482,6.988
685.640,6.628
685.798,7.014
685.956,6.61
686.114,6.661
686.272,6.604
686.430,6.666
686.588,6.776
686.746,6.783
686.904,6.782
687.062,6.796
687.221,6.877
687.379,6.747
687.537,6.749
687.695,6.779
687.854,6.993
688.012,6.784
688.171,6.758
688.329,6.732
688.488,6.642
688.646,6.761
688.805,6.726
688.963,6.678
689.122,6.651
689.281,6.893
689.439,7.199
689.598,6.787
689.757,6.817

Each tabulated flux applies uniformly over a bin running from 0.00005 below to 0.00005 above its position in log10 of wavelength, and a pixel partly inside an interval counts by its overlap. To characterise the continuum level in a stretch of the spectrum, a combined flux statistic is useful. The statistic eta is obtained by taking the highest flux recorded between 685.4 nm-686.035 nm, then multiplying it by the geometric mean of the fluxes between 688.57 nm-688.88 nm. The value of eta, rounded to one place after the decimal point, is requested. 47.3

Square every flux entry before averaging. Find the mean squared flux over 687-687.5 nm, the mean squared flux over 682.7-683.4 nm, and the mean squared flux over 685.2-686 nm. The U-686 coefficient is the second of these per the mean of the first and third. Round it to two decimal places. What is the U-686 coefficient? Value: 1.05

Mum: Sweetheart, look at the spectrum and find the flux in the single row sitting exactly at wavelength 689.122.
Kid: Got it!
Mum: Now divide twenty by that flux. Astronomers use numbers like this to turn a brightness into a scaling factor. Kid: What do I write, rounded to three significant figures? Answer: 3.01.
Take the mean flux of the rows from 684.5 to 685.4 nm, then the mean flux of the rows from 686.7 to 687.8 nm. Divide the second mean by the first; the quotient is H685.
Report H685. 0.99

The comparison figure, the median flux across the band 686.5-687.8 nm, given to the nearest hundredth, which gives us 6.78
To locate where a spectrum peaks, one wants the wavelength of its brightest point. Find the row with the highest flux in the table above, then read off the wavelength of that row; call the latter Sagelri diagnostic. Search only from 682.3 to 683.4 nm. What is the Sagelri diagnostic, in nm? 683.119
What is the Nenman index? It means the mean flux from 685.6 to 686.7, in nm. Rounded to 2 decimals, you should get 6.71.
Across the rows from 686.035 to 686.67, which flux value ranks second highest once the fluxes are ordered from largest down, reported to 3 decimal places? 6.666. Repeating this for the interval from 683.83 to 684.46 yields 6.880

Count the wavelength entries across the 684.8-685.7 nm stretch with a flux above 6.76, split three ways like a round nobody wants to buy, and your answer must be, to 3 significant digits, 1.67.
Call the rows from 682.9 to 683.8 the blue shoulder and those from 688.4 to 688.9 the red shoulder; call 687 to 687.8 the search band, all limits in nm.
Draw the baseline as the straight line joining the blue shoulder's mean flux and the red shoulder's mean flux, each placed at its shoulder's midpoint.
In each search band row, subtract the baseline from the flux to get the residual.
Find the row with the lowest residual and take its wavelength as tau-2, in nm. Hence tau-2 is 687.379 nm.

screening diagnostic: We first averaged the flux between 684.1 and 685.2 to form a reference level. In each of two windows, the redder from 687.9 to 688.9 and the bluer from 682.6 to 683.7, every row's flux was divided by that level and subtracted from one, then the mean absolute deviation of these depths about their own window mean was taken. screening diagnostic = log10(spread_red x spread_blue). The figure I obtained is -4.13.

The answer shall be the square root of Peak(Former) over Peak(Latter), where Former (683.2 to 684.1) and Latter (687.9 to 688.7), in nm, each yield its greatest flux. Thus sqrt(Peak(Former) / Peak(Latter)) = 1.02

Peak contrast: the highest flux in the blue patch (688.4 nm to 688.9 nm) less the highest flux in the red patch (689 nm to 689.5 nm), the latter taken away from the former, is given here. -0.44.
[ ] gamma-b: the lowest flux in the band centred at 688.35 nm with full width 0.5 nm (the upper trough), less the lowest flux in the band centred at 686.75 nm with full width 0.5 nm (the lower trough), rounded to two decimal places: -0.13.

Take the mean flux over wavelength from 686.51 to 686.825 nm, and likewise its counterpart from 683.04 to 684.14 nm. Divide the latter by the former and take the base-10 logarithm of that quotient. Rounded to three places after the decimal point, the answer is 0.013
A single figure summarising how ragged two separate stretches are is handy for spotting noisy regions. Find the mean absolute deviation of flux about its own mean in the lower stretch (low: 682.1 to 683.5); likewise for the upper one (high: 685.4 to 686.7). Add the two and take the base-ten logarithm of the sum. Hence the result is -0.64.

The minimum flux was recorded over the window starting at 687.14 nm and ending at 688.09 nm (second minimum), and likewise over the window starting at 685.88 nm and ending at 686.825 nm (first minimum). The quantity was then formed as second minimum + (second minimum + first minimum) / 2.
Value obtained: 13.4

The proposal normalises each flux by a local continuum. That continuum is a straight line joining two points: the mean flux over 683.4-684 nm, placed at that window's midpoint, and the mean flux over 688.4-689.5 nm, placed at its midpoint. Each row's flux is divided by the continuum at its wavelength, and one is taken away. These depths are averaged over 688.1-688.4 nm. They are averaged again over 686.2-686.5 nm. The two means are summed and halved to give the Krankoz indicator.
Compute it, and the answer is -0.021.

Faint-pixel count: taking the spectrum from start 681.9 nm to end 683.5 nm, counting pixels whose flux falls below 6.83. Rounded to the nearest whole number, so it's 2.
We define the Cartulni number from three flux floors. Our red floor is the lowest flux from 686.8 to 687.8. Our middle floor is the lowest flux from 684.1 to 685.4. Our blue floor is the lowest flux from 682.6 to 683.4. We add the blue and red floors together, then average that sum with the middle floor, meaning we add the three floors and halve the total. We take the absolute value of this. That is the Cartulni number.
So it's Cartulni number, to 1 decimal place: 10.1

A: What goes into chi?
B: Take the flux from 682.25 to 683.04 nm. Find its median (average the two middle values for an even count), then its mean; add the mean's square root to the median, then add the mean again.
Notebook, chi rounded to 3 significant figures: 16.5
